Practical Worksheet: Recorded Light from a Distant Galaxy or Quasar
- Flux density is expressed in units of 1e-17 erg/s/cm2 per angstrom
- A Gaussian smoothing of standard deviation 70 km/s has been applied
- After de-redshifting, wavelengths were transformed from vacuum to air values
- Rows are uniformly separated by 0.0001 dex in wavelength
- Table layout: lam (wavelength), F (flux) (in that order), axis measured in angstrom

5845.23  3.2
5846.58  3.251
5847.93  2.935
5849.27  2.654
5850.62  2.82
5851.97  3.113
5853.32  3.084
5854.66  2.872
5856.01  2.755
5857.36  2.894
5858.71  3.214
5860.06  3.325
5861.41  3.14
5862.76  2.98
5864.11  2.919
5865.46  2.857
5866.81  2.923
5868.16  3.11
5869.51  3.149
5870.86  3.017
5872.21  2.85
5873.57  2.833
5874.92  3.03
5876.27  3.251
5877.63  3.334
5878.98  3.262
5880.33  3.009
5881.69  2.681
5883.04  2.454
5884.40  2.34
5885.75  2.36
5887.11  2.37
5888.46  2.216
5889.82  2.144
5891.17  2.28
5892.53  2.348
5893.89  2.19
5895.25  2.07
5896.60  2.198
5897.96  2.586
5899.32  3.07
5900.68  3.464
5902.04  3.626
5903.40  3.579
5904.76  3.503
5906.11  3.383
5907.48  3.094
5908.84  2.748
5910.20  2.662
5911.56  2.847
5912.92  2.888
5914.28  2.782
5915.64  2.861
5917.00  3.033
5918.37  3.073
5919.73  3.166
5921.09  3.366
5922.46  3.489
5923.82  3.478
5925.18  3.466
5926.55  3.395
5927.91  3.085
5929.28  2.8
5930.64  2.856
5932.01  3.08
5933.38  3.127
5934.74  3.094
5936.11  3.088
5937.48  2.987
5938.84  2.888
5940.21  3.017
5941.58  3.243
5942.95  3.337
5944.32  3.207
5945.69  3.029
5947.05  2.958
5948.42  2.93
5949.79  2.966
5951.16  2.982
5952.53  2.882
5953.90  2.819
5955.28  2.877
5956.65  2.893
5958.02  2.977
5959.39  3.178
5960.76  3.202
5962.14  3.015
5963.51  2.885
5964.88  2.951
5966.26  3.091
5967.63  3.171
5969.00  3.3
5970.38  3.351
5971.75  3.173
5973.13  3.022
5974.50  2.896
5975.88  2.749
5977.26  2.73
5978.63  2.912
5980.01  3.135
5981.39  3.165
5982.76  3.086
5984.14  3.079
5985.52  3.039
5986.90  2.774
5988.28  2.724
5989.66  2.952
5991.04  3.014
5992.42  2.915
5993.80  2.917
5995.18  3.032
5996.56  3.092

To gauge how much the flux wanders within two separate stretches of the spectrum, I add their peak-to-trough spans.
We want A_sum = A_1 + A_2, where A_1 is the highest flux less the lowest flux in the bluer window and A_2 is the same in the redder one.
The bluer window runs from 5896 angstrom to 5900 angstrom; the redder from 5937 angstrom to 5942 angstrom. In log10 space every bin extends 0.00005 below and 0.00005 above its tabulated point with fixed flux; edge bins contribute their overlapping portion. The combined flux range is 1.2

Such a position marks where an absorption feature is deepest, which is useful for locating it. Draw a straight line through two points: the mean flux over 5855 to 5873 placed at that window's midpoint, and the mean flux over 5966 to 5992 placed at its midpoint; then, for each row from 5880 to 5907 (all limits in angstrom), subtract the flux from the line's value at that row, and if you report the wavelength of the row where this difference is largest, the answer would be 5895.25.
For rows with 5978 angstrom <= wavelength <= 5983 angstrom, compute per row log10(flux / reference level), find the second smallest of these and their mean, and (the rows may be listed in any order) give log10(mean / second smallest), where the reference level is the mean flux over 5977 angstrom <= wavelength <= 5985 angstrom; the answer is -0.1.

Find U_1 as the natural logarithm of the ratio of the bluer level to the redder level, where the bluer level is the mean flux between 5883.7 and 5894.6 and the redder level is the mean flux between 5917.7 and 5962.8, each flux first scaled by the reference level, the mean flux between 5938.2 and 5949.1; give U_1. -0.30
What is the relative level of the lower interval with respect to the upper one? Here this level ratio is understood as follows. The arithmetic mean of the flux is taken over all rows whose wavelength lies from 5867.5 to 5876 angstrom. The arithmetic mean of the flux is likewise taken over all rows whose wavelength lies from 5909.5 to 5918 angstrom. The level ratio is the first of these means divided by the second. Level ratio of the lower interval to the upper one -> 1.05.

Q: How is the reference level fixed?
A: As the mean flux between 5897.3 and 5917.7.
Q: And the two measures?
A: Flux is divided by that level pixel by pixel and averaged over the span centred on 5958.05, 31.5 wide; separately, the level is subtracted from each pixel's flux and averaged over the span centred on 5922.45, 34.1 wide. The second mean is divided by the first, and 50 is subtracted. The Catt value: -50.0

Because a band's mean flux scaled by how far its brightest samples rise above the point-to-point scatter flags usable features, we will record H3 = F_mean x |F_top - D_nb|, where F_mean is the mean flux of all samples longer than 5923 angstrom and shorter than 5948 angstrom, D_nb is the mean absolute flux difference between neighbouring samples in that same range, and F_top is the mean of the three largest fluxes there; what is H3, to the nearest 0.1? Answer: 10.4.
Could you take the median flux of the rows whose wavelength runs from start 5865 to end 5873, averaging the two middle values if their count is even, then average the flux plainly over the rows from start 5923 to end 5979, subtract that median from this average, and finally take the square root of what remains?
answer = 0.3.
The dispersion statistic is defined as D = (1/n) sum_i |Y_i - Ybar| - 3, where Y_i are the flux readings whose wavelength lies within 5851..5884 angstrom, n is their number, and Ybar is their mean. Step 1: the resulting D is -2.83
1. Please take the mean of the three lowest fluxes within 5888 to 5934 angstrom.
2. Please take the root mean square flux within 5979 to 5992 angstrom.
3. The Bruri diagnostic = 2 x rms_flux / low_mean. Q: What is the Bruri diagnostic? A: 2.81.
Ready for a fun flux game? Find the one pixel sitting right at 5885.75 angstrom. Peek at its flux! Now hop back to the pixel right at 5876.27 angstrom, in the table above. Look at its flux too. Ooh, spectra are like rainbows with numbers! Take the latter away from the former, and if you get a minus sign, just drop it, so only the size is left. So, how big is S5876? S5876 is 0.9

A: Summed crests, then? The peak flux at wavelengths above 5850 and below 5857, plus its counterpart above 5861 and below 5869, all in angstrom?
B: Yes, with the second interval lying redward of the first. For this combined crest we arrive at 6.3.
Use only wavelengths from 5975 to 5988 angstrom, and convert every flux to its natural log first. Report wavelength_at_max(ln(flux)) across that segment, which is 5981.39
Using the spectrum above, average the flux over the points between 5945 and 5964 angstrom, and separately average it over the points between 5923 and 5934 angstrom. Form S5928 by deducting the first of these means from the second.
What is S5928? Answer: 0.19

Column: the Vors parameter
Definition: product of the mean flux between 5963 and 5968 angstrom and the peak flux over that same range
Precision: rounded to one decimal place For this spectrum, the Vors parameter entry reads 9.6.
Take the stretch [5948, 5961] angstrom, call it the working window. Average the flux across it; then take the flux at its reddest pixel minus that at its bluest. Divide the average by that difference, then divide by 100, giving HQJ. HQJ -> 0.11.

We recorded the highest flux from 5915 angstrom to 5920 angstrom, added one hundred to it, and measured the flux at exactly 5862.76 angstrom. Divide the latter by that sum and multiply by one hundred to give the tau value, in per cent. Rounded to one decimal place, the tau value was 2.9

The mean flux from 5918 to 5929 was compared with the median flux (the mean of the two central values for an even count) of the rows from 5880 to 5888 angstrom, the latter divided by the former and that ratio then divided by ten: 0.073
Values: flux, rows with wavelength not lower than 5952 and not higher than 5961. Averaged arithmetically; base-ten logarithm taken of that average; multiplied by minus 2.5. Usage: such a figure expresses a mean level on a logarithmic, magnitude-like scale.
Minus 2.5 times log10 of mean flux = -1.18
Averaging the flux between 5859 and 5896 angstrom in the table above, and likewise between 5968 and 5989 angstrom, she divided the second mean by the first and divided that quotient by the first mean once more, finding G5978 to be 0.40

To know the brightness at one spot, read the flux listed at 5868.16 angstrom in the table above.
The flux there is 3.11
